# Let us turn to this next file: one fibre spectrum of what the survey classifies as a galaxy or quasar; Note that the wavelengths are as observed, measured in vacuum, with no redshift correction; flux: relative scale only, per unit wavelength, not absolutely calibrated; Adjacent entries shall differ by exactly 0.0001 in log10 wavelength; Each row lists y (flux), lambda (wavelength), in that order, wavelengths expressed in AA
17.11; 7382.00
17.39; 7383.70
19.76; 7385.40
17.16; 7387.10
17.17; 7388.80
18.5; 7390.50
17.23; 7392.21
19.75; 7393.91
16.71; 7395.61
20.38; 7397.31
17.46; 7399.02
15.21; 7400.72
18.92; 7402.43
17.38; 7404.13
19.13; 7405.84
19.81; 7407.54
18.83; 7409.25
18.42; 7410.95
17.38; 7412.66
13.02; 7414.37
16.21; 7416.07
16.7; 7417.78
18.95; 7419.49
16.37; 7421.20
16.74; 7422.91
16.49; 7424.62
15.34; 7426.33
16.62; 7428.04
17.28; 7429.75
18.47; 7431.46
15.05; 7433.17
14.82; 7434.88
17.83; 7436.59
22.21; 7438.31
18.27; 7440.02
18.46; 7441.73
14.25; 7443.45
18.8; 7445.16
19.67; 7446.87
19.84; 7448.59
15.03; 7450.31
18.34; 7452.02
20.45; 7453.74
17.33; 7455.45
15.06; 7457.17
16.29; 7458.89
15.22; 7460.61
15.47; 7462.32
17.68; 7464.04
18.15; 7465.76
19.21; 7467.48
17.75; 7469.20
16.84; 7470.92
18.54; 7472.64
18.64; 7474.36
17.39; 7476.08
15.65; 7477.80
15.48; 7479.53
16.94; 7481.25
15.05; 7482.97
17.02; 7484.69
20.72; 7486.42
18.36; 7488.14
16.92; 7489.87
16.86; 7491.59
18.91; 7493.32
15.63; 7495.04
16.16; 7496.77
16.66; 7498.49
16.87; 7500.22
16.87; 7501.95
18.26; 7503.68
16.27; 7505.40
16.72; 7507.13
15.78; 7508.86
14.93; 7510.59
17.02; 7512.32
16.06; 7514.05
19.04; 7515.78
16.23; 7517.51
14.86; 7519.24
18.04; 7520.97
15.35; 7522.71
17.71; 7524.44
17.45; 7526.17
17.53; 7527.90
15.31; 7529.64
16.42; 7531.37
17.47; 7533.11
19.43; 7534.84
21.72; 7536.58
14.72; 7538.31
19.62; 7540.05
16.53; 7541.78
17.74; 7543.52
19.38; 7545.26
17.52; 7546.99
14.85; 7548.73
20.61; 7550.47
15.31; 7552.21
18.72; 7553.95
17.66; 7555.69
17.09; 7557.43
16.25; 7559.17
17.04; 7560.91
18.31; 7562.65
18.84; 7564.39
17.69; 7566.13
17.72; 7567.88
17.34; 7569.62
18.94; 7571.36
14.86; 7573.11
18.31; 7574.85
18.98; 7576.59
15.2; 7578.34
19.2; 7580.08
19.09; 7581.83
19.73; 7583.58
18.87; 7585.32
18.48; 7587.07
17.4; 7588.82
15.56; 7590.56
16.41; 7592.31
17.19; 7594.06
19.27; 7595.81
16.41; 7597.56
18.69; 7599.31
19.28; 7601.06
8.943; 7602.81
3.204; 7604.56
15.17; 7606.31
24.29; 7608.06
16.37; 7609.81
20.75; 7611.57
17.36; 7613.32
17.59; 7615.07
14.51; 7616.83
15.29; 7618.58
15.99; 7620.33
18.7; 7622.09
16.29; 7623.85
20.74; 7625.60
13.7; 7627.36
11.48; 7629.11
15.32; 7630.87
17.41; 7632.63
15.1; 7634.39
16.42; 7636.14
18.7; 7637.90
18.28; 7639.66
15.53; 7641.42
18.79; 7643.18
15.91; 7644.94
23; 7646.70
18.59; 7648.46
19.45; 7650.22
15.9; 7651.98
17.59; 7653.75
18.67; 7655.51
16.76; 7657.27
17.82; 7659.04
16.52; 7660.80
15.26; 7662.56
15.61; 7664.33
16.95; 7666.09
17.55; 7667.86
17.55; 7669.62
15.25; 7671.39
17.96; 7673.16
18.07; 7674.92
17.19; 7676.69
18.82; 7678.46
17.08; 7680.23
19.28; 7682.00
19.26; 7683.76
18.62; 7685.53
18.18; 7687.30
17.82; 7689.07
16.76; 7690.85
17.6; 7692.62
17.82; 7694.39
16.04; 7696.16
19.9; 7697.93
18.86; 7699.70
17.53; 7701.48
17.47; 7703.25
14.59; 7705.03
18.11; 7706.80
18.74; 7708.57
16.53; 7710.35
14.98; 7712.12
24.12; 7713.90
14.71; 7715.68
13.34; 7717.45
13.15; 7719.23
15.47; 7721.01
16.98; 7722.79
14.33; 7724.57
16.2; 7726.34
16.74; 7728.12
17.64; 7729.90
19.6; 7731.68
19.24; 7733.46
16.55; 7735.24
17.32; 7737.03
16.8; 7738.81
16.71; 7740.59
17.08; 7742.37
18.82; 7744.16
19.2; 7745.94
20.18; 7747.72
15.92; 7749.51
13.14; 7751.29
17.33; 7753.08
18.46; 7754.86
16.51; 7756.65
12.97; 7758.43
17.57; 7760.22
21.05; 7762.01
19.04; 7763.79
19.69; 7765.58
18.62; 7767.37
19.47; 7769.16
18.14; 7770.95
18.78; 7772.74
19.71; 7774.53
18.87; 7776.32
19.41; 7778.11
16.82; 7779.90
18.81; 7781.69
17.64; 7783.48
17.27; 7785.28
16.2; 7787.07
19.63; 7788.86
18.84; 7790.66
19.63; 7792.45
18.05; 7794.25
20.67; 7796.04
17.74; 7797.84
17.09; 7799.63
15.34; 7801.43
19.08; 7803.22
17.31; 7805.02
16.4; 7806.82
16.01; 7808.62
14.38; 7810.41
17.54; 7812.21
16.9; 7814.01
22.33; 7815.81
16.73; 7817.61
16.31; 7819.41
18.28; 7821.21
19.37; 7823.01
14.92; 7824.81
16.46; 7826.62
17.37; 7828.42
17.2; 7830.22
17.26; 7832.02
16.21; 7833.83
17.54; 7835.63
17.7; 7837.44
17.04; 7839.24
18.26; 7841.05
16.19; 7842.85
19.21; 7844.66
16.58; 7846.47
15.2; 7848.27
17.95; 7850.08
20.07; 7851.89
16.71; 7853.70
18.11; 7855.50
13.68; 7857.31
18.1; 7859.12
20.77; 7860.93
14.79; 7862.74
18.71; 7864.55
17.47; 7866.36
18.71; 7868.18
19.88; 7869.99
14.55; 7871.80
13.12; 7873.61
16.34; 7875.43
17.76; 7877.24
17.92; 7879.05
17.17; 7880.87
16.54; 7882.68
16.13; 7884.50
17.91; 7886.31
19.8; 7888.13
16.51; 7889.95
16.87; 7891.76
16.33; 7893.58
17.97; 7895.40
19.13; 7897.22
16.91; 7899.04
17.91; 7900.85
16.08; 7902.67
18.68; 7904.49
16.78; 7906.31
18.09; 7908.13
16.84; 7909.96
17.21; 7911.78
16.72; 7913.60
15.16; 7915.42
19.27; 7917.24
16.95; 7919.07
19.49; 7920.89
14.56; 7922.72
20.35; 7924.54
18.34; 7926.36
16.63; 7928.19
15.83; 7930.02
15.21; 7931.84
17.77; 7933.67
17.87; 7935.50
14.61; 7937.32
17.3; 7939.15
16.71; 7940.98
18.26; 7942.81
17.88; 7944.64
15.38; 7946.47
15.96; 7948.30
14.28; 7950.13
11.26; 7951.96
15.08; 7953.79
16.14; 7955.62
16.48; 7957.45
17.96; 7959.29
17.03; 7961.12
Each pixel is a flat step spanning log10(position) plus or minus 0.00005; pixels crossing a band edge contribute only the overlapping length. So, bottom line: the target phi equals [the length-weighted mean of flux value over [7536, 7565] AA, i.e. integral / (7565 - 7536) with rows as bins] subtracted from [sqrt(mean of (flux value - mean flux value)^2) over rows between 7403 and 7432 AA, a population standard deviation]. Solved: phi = -16.1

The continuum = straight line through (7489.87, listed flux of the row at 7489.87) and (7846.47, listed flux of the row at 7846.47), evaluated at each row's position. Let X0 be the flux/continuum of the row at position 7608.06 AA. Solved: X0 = 1.445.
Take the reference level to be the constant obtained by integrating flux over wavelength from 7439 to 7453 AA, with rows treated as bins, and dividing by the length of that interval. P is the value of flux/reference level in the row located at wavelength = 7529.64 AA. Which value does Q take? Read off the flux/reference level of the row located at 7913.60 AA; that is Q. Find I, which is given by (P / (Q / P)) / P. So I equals 0.9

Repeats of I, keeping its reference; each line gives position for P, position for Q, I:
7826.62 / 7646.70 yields 0.7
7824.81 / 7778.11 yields 0.8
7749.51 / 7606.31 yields 1.0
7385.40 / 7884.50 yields 1.2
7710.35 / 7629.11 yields 1.4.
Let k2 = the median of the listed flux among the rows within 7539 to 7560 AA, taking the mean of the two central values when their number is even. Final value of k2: 17.6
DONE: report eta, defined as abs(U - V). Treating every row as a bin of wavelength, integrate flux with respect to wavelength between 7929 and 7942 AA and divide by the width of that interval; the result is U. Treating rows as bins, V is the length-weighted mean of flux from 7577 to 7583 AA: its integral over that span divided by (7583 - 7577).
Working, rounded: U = 16.5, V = 18.0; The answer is 1.5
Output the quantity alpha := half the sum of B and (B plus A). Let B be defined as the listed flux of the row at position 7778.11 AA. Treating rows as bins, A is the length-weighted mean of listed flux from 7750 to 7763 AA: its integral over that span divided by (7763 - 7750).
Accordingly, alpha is 27.8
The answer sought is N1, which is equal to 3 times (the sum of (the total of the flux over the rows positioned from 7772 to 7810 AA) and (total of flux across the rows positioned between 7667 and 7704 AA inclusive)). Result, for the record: 2262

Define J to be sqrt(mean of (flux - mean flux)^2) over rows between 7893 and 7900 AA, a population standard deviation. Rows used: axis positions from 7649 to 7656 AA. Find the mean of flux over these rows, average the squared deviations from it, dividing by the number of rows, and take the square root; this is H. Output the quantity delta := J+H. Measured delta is 2.4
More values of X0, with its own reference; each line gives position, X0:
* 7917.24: 1.167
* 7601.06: 1.147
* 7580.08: 1.141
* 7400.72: 0.894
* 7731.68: 1.174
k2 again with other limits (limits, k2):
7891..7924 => 16.9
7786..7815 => 17.4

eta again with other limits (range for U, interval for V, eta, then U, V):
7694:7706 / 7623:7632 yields 1.9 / 17.5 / 15.6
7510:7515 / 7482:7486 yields 0.5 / 16.1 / 16.6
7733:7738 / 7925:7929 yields 0.3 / 17.5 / 17.8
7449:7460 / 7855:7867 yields 0.2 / 17.1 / 17.3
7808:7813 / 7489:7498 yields 0.9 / 16.0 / 16.9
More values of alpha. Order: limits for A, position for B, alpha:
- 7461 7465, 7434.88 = 23.1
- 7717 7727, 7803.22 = 26.6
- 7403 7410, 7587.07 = 27.9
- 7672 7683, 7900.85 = 26.9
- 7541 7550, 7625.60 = 29.4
